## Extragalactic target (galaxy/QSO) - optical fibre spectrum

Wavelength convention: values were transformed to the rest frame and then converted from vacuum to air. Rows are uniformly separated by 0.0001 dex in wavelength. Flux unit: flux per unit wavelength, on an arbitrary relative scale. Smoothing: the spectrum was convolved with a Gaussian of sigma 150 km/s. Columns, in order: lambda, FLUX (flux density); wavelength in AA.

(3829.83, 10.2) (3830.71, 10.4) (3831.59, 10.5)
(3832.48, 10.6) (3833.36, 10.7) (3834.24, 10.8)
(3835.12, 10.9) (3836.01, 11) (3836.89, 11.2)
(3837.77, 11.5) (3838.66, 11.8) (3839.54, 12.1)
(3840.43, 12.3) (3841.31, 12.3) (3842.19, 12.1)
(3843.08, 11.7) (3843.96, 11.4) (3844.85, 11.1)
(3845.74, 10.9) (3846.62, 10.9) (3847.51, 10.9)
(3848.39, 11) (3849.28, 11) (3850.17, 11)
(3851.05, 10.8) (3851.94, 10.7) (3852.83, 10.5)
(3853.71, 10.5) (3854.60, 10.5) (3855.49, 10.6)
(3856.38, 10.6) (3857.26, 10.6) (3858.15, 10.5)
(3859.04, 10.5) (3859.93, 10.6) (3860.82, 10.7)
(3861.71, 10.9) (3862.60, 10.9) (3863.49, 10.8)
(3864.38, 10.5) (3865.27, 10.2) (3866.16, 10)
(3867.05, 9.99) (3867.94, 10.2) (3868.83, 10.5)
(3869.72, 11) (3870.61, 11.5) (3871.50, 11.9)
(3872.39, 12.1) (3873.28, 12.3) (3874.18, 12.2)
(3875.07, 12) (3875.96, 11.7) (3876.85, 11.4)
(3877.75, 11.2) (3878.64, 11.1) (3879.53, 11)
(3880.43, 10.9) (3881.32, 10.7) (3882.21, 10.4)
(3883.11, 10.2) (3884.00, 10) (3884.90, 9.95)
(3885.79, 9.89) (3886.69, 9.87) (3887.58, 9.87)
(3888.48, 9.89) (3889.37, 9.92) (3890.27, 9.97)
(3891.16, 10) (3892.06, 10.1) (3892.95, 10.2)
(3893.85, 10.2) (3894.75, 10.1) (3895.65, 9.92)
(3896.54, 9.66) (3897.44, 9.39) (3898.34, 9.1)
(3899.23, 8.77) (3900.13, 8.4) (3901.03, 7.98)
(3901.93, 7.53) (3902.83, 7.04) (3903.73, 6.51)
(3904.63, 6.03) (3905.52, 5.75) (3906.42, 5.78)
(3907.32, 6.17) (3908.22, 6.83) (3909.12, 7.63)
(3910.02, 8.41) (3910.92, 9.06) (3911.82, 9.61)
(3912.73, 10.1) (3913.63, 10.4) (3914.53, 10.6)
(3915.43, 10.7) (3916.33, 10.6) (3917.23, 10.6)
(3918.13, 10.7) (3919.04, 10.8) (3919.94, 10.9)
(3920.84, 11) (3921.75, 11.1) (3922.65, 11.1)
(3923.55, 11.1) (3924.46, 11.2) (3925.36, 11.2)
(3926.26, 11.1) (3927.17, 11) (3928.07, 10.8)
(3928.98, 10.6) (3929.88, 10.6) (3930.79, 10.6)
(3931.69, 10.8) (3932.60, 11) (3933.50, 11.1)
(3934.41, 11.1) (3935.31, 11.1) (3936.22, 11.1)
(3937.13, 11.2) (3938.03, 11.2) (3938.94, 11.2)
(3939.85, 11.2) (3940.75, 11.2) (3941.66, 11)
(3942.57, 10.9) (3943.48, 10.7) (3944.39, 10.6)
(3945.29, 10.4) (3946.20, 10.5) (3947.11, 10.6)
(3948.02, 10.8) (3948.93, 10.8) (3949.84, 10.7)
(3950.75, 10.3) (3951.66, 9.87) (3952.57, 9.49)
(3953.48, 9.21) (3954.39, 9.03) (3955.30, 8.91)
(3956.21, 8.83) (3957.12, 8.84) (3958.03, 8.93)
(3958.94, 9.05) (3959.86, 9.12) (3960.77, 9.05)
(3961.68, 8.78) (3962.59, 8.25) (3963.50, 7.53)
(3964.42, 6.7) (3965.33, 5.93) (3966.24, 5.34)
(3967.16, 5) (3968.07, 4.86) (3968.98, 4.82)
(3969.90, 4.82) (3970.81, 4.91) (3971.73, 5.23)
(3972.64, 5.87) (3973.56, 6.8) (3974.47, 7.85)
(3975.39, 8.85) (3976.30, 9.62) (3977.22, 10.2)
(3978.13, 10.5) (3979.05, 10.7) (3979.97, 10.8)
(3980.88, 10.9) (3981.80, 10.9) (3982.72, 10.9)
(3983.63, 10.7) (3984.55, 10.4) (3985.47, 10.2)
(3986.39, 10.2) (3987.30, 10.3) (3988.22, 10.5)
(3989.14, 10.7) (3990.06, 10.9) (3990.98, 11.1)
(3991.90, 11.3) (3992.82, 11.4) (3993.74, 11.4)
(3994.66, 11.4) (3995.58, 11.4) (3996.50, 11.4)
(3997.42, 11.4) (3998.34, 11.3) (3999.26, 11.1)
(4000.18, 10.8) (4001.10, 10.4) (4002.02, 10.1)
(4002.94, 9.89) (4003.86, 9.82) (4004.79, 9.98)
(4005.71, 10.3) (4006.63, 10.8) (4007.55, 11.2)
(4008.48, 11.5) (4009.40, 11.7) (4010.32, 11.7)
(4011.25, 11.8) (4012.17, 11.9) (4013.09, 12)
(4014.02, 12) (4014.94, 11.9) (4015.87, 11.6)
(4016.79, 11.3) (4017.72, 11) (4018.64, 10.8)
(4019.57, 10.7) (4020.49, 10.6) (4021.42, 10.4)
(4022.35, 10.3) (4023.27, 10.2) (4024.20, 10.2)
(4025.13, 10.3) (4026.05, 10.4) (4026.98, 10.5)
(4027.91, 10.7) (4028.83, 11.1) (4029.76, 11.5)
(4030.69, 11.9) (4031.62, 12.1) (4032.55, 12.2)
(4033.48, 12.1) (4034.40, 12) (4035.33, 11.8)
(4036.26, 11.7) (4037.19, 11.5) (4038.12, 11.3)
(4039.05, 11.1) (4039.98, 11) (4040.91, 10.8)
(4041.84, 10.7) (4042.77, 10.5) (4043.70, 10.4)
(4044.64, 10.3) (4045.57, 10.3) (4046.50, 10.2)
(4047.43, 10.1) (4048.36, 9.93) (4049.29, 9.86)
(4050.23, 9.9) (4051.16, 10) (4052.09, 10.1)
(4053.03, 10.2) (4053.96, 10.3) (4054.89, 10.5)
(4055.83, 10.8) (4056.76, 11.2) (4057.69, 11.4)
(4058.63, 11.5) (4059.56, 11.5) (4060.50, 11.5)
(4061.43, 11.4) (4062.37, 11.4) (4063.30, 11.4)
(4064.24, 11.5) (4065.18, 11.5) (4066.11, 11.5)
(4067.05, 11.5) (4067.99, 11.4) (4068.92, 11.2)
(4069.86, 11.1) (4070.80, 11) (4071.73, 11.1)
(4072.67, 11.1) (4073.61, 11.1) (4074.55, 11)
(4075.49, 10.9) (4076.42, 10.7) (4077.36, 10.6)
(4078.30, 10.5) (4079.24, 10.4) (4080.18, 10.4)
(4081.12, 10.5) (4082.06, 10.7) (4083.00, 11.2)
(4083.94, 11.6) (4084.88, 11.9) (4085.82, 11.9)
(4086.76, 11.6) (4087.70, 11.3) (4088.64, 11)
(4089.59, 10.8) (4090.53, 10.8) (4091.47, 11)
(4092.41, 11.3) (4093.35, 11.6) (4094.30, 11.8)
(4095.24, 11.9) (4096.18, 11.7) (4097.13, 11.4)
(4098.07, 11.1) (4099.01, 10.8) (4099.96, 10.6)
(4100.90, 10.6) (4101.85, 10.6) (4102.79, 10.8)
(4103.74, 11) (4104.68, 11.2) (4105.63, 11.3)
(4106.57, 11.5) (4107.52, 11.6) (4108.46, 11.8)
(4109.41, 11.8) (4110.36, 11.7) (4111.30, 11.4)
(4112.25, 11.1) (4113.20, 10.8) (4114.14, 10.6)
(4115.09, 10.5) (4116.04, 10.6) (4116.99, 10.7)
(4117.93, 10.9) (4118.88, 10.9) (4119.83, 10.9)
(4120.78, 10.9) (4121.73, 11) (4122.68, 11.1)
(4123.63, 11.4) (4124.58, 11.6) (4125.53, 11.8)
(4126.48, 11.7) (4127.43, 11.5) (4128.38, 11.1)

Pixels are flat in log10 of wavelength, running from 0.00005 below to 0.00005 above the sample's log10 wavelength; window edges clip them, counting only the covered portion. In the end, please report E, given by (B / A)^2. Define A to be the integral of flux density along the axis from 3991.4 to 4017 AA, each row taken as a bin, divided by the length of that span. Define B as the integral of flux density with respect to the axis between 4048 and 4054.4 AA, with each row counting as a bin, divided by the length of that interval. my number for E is 0.81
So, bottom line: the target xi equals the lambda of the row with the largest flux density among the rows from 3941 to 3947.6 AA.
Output 3941.66 AA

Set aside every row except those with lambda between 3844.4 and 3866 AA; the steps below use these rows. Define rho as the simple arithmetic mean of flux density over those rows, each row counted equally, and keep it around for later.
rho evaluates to 10.7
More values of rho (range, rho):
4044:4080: 10.8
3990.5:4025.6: 11.0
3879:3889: 10.2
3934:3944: 11.1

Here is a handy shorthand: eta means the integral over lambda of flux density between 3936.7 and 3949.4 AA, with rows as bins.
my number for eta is 138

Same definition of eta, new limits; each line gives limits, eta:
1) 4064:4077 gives 145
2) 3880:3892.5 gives 126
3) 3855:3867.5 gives 132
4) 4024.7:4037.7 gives 148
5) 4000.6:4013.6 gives 142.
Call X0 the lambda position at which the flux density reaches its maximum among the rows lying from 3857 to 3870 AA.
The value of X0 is 3869.72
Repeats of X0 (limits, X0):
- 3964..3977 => 3976.30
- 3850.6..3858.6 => 3851.05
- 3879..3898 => 3879.53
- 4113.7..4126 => 4125.53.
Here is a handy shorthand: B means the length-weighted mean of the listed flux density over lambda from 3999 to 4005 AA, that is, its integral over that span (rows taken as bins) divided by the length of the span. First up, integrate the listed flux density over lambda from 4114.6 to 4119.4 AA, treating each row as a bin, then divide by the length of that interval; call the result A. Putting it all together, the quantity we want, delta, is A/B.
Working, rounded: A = 10.7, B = 10.3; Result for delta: 1.0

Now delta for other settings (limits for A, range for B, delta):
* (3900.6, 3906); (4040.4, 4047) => 0.7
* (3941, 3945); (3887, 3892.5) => 1.1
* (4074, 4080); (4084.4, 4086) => 0.9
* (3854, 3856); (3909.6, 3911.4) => 1.2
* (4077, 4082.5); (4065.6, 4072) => 0.9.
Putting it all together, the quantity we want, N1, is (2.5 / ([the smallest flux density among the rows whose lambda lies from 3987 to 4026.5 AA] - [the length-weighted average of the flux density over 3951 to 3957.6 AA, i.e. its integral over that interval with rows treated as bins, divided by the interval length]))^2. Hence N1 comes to 17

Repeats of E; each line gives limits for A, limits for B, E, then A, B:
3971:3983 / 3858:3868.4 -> 1.34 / 9.0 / 10.5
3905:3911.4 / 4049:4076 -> 2.40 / 7.1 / 11.0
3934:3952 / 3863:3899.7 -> 0.94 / 10.8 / 10.5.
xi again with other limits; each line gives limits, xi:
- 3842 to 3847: 3842.19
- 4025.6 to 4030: 4029.76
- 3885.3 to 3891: 3890.27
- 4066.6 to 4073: 4067.05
